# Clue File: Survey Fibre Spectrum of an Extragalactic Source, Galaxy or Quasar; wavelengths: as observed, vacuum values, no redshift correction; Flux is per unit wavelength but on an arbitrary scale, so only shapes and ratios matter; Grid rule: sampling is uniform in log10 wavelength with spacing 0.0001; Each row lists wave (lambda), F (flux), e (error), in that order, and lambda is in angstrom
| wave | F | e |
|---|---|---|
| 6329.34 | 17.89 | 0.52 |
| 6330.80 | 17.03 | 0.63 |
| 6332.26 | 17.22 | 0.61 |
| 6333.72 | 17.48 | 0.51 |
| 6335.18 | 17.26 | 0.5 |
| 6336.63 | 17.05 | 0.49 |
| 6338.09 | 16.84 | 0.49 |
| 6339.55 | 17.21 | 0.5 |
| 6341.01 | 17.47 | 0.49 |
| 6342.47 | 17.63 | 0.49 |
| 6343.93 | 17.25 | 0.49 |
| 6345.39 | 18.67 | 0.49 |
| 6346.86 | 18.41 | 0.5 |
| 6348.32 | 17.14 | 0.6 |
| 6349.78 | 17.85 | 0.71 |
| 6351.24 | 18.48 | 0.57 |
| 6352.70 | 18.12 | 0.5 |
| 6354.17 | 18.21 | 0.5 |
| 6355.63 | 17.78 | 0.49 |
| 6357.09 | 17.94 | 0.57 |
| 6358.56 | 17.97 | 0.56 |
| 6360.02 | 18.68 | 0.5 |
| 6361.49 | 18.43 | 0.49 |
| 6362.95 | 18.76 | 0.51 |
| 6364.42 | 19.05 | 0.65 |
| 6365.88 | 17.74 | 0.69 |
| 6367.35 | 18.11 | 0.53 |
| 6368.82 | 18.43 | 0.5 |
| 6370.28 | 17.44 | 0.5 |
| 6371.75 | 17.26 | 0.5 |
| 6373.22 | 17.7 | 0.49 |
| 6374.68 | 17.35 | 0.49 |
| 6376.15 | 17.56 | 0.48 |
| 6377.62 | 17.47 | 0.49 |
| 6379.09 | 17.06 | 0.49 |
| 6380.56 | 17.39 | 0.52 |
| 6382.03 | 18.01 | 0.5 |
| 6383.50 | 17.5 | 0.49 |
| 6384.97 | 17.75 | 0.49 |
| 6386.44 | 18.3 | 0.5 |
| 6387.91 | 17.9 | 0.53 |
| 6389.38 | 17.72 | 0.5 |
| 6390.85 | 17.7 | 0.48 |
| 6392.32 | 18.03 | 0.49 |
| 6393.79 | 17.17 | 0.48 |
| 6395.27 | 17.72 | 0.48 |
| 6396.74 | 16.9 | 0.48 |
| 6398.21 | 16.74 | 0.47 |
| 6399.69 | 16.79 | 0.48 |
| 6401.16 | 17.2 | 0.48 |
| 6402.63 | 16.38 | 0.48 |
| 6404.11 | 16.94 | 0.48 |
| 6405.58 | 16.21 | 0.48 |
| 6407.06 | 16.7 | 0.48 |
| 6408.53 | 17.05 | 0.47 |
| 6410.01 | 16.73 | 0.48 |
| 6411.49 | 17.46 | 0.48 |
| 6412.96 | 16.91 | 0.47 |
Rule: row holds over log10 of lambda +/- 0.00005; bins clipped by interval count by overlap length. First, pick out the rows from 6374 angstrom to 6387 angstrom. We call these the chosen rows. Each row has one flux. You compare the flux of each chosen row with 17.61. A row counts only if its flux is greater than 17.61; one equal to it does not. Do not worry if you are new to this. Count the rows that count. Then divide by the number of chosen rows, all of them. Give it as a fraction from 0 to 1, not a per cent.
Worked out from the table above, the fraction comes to 0.3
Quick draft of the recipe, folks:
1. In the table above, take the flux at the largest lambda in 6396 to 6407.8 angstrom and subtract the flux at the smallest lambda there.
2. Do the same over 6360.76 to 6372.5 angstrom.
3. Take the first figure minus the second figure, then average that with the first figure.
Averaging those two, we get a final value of 0.4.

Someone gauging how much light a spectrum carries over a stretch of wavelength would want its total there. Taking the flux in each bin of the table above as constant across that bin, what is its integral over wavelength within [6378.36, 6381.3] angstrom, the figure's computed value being 50.6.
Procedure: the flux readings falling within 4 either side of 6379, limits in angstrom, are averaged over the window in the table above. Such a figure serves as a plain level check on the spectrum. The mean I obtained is 17.5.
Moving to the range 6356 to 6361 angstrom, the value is 18.2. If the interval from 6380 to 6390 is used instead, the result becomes 17.8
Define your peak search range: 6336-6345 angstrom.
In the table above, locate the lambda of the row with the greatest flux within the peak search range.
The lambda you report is 6342.47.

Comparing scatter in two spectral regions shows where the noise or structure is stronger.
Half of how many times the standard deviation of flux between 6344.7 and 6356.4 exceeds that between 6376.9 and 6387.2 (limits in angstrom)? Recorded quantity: 0.59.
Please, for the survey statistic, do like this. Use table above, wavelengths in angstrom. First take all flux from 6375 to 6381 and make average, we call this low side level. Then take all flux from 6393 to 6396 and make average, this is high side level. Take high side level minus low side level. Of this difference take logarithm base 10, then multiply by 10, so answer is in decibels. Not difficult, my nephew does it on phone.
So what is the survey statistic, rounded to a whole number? -11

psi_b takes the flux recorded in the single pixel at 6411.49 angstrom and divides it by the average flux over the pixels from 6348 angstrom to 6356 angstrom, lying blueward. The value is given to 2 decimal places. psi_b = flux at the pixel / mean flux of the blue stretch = 0.97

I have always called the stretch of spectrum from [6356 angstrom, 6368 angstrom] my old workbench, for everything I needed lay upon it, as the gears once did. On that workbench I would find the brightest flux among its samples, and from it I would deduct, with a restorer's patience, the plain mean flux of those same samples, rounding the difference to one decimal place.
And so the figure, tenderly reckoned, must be 0.7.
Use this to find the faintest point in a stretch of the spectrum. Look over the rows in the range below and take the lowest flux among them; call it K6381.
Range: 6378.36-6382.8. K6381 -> 17.06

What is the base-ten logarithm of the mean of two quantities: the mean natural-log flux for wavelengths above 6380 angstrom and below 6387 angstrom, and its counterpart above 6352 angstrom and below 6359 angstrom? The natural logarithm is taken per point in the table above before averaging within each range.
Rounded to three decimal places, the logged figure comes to 0.460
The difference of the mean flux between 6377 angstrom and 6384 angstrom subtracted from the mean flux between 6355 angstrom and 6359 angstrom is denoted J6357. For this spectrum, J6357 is 0.41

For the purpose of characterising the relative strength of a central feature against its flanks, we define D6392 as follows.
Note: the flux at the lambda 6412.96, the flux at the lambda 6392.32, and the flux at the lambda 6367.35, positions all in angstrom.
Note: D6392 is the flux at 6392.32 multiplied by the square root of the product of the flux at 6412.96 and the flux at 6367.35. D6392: 316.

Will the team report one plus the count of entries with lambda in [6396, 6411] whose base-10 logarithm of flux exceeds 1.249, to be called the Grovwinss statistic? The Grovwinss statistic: 1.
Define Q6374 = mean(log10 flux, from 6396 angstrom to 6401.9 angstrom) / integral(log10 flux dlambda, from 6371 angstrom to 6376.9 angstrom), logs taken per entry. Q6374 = 0.168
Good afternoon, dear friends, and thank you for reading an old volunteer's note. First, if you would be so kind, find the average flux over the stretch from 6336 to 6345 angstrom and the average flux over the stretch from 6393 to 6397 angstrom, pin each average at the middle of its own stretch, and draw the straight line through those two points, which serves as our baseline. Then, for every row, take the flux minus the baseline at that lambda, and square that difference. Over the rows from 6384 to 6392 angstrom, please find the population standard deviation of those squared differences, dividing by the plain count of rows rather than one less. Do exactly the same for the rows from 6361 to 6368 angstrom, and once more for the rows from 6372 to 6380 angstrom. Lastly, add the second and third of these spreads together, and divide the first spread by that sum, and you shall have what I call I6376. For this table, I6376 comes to 0.29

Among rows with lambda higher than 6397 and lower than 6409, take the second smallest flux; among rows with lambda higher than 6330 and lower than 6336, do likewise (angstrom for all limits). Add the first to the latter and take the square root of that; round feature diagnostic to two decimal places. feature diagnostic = 5.80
